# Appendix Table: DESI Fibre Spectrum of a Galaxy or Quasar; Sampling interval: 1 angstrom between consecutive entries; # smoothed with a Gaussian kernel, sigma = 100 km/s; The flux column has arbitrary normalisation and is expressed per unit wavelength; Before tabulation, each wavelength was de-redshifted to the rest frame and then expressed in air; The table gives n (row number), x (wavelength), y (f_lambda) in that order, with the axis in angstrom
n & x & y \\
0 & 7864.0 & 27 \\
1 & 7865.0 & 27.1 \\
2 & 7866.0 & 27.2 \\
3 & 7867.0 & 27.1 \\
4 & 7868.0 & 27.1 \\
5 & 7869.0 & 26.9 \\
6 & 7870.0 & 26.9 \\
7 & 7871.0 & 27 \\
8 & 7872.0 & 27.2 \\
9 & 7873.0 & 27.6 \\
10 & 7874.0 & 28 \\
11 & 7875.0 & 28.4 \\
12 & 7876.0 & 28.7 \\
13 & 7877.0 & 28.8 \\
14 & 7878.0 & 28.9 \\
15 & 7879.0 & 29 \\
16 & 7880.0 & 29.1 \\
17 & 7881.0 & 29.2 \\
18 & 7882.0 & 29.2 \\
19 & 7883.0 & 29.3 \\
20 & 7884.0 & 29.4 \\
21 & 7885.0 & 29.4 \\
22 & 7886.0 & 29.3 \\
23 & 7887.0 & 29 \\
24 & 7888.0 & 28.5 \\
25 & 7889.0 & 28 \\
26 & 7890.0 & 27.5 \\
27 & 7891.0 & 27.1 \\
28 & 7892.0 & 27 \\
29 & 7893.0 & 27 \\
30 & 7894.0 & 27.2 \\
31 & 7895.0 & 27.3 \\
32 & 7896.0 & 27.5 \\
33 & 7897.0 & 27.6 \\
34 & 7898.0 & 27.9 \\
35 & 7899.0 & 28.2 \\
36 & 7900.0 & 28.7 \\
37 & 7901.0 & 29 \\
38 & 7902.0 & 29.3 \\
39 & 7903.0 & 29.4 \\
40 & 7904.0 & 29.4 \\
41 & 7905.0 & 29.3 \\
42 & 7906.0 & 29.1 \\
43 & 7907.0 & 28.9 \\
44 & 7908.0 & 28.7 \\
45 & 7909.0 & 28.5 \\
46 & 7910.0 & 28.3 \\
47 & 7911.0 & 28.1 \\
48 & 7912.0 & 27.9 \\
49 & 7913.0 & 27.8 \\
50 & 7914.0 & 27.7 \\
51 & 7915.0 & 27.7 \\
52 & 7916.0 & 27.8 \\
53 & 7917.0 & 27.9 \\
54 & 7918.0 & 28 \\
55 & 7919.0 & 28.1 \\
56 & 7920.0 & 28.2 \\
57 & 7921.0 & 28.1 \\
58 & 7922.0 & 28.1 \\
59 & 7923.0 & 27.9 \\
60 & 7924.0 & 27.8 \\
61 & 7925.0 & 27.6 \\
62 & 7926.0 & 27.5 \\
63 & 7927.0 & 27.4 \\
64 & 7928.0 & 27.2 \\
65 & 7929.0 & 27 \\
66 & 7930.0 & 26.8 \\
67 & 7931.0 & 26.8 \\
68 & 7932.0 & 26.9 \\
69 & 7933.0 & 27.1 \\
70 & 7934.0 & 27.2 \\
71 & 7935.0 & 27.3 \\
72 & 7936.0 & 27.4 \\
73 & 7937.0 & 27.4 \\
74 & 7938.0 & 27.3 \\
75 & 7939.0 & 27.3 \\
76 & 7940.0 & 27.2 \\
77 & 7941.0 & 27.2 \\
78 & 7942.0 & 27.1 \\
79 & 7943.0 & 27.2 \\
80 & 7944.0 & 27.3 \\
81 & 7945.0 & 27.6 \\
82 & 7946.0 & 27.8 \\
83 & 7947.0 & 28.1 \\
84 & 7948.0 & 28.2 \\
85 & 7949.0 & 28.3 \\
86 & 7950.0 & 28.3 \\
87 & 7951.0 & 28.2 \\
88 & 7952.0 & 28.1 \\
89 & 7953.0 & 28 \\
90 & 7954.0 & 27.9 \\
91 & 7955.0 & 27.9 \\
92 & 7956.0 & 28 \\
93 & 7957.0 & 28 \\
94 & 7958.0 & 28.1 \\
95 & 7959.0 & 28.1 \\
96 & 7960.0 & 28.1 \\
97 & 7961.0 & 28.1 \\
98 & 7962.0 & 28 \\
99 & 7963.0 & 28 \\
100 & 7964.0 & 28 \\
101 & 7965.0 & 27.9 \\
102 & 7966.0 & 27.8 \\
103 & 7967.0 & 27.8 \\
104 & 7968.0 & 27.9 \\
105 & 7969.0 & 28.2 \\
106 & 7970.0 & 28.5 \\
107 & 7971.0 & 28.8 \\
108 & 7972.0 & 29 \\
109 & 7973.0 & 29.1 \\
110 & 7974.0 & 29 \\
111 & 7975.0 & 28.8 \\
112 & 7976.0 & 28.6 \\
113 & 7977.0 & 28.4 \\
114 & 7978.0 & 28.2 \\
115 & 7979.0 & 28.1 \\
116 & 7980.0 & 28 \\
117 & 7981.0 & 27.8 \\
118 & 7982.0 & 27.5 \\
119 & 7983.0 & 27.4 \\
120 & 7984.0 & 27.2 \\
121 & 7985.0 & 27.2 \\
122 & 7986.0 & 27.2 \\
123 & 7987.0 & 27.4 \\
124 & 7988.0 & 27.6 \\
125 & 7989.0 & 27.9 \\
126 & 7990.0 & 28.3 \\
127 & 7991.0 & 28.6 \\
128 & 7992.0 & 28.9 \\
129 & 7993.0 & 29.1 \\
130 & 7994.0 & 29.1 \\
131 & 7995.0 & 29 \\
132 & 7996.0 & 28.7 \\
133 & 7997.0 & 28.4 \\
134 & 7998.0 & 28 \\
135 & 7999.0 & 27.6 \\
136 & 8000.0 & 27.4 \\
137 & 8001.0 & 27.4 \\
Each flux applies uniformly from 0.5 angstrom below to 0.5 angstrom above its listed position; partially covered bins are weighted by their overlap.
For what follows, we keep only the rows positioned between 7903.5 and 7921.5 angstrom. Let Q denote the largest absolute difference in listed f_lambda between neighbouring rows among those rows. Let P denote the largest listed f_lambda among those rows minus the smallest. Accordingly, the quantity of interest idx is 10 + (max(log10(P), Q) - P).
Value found 8.53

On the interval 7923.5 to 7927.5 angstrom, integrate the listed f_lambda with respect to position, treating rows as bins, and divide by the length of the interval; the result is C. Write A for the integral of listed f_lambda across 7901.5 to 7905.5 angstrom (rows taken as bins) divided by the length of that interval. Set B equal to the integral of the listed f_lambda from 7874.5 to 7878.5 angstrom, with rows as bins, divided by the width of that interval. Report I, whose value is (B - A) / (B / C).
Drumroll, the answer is -0.6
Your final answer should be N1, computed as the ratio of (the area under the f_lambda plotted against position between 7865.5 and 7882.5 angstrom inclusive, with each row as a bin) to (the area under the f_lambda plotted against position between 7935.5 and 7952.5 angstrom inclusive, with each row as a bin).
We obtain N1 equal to 1.01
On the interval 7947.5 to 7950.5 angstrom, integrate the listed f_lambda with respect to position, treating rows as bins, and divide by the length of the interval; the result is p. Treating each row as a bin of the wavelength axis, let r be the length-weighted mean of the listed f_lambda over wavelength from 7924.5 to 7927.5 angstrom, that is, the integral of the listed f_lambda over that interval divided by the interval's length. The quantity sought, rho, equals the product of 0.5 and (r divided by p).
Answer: 0.486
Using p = 28.3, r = 27.5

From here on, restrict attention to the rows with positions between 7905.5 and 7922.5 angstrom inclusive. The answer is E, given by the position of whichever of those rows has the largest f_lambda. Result 7906.0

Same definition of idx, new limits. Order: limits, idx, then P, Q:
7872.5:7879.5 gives 9.00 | 1.4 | 0.40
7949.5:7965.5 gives 9.70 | 0.4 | 0.10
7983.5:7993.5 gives 8.50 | 1.9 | 0.40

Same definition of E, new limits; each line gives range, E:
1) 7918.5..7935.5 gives 7920.0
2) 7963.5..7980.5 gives 7973.0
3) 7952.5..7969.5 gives 7969.0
